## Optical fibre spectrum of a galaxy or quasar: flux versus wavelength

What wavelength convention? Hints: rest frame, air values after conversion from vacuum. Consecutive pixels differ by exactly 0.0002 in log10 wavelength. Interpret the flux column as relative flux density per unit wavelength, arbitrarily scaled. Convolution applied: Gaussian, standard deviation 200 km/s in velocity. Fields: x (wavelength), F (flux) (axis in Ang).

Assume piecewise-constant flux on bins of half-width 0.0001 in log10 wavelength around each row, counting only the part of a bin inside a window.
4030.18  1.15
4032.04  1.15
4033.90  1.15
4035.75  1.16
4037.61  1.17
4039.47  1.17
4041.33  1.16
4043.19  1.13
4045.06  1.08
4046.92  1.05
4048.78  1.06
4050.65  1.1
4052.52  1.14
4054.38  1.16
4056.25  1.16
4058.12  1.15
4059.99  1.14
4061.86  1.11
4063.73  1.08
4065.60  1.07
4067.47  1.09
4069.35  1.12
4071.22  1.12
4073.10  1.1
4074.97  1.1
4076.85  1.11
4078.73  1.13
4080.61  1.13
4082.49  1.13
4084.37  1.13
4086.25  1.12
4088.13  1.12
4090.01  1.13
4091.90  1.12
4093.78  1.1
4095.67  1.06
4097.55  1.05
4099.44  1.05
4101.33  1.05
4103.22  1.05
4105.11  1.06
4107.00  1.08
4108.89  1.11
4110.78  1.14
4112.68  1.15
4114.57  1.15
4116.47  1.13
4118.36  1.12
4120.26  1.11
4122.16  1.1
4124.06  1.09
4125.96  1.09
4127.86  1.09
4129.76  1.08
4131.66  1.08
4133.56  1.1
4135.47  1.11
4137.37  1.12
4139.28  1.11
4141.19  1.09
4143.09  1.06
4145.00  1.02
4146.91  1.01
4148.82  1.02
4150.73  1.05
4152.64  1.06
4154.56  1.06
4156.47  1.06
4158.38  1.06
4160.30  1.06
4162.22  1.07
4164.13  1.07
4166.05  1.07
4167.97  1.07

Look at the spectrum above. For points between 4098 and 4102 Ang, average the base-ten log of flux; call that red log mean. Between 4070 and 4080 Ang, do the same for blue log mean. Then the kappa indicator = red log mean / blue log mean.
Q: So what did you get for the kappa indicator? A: 0.46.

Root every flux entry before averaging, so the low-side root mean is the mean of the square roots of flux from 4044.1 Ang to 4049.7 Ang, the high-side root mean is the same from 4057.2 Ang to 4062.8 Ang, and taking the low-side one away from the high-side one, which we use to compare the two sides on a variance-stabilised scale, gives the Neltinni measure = 0.033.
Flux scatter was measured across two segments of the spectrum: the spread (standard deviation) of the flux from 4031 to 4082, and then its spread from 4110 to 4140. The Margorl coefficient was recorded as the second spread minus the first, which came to -0.012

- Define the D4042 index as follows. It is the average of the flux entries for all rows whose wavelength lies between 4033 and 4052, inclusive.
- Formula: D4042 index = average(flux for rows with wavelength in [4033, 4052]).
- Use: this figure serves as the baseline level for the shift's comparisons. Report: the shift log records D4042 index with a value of 1.12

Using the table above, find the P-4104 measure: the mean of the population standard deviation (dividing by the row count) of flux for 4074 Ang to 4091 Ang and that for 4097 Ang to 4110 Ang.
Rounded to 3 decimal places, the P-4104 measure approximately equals 0.016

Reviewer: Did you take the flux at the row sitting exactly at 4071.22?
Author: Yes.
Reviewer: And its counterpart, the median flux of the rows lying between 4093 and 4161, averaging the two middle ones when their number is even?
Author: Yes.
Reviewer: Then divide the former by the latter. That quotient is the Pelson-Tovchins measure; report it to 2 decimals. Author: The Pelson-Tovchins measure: 1.04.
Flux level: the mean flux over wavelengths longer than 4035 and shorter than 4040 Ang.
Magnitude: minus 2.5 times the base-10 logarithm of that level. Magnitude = -0.17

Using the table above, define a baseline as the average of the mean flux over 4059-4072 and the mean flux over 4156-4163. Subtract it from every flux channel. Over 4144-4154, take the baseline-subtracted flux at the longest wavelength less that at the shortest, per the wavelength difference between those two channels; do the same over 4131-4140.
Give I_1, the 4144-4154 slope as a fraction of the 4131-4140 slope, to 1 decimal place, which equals 1.3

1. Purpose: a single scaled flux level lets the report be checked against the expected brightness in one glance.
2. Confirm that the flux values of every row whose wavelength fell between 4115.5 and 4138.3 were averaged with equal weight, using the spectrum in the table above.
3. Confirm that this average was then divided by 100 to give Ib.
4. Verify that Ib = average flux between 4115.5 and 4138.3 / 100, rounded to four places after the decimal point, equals 0.0110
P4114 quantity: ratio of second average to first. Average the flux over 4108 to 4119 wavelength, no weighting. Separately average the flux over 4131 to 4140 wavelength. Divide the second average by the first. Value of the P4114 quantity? 0.97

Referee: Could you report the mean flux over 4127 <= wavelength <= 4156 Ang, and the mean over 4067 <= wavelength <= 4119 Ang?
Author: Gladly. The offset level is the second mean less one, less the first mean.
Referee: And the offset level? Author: -0.965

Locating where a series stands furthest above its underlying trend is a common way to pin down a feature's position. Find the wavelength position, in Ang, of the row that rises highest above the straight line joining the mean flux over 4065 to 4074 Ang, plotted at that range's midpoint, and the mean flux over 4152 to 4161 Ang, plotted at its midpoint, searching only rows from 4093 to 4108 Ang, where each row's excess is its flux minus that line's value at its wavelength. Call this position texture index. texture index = 4093.78 Ang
